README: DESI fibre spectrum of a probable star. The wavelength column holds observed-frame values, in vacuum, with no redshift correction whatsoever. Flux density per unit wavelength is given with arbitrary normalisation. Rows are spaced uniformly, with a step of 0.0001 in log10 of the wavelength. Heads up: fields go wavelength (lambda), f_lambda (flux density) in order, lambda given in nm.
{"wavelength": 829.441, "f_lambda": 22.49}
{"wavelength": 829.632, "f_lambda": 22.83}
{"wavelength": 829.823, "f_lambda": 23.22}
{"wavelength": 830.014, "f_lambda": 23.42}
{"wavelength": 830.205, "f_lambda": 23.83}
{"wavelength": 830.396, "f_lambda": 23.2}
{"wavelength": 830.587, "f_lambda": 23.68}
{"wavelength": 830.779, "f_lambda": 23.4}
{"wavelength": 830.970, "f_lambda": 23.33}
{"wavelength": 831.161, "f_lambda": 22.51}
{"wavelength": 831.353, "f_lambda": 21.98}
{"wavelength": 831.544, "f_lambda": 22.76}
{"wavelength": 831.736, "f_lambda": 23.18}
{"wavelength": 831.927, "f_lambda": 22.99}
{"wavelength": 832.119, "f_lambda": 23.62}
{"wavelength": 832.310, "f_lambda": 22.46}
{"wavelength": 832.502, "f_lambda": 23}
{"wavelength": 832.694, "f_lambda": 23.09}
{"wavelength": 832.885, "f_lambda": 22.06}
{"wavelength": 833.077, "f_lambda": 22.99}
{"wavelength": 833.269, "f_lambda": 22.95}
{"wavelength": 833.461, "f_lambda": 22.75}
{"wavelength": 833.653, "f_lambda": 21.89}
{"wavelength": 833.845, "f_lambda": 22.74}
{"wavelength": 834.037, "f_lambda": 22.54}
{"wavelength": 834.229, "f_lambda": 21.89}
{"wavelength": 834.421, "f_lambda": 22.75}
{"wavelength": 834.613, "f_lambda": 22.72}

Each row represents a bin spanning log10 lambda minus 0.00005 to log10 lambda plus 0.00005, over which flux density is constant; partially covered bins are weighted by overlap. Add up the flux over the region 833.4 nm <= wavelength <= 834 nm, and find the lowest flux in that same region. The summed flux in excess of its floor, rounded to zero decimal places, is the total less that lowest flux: 45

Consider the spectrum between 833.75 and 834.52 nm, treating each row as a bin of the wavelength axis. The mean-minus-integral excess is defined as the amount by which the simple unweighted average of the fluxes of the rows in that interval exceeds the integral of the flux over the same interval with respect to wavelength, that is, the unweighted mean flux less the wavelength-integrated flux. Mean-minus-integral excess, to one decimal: 5.2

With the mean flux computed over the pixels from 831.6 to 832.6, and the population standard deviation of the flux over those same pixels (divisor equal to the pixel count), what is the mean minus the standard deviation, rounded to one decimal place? 22.7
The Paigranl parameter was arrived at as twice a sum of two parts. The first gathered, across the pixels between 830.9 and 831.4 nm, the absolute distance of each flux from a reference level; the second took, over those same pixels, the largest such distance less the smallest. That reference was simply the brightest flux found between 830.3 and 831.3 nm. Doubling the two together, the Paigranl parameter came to 9.1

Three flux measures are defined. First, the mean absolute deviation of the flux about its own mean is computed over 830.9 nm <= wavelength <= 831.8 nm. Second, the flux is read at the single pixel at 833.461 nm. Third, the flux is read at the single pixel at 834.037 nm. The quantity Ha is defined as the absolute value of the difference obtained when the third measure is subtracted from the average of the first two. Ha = 11.0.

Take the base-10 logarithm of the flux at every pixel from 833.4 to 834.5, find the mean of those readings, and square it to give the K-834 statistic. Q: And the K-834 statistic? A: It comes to 1.824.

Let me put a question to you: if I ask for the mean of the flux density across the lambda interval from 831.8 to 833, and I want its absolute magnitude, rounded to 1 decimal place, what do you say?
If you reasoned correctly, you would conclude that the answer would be 22.9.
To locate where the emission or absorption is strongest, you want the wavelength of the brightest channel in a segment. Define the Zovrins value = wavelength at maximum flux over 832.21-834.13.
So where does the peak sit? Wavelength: 832.694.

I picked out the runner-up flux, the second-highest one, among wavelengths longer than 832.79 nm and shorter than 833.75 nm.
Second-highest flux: 22.95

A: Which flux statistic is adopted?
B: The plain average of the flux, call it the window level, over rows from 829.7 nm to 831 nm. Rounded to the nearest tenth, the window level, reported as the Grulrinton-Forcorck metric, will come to 23.4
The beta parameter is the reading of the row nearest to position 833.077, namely 22.99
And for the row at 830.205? 23.83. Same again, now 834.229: 21.89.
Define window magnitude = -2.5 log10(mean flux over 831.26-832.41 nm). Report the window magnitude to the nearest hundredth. -3.40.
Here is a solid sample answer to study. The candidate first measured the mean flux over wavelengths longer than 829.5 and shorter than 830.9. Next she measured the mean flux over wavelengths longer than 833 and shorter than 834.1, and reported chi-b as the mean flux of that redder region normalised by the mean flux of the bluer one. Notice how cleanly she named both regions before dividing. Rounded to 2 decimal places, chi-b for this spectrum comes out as 0.97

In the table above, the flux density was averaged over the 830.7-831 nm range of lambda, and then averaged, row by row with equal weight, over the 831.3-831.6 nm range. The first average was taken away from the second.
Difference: -1.0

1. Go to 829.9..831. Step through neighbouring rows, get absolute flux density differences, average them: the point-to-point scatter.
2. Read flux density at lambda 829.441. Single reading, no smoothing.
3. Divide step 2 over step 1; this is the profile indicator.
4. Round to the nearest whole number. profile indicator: 60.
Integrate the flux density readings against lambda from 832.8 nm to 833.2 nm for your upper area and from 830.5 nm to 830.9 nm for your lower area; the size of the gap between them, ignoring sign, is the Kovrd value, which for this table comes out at 0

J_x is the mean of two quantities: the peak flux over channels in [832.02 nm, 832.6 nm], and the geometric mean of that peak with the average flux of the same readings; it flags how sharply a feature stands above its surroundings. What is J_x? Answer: 23.5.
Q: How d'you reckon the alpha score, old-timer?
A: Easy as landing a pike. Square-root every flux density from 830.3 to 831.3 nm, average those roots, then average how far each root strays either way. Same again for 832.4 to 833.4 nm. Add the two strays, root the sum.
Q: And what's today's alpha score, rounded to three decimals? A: 0.250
